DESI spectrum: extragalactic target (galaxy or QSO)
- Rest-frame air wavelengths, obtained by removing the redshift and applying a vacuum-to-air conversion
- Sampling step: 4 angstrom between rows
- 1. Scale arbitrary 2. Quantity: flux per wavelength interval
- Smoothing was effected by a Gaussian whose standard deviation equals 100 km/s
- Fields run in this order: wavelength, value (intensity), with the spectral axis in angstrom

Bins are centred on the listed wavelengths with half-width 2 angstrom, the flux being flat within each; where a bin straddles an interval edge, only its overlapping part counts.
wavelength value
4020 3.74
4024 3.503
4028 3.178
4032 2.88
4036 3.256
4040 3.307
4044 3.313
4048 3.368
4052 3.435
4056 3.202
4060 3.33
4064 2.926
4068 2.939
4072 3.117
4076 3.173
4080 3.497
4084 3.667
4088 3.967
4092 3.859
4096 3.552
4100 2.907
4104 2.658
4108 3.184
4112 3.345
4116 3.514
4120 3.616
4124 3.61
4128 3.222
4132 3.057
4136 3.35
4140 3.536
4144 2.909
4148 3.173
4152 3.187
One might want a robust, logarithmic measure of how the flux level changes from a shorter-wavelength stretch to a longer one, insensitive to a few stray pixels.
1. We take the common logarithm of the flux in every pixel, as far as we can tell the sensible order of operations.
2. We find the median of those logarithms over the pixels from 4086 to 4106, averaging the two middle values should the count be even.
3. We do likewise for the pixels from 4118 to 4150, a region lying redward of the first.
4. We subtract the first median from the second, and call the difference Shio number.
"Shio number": -0.034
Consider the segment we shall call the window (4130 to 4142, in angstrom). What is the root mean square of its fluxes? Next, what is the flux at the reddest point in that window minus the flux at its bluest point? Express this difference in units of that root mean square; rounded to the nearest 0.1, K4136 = 0.1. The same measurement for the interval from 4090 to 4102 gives -0.3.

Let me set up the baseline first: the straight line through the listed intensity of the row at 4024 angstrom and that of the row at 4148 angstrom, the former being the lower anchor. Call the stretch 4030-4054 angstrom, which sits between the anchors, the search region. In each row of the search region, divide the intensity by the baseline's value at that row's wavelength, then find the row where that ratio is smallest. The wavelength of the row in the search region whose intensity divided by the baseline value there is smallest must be 4032 angstrom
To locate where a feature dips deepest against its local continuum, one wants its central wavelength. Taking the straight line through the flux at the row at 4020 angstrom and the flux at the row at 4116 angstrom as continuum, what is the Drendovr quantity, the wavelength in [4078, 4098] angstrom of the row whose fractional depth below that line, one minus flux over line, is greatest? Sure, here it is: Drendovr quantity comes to 4080 angstrom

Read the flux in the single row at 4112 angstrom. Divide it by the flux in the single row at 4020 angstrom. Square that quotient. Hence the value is 0.80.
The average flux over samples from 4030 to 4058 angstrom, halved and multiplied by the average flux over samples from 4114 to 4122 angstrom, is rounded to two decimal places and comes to 5.80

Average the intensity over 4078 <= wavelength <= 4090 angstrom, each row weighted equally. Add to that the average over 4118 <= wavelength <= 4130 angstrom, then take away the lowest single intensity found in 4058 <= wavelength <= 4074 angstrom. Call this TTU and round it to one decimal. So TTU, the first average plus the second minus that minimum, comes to 4.3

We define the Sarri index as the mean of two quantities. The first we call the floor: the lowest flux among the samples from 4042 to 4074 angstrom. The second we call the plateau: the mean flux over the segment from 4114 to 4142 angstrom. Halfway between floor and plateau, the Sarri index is 3.17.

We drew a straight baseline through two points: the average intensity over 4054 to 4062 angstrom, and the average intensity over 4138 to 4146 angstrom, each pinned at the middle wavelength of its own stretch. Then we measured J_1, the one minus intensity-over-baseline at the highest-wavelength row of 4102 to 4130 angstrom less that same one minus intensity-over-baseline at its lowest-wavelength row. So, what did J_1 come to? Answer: -0.18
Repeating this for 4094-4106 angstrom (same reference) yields 0.27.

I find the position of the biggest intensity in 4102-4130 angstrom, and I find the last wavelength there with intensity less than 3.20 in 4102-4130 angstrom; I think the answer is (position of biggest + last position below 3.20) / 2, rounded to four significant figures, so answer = 4114 angstrom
